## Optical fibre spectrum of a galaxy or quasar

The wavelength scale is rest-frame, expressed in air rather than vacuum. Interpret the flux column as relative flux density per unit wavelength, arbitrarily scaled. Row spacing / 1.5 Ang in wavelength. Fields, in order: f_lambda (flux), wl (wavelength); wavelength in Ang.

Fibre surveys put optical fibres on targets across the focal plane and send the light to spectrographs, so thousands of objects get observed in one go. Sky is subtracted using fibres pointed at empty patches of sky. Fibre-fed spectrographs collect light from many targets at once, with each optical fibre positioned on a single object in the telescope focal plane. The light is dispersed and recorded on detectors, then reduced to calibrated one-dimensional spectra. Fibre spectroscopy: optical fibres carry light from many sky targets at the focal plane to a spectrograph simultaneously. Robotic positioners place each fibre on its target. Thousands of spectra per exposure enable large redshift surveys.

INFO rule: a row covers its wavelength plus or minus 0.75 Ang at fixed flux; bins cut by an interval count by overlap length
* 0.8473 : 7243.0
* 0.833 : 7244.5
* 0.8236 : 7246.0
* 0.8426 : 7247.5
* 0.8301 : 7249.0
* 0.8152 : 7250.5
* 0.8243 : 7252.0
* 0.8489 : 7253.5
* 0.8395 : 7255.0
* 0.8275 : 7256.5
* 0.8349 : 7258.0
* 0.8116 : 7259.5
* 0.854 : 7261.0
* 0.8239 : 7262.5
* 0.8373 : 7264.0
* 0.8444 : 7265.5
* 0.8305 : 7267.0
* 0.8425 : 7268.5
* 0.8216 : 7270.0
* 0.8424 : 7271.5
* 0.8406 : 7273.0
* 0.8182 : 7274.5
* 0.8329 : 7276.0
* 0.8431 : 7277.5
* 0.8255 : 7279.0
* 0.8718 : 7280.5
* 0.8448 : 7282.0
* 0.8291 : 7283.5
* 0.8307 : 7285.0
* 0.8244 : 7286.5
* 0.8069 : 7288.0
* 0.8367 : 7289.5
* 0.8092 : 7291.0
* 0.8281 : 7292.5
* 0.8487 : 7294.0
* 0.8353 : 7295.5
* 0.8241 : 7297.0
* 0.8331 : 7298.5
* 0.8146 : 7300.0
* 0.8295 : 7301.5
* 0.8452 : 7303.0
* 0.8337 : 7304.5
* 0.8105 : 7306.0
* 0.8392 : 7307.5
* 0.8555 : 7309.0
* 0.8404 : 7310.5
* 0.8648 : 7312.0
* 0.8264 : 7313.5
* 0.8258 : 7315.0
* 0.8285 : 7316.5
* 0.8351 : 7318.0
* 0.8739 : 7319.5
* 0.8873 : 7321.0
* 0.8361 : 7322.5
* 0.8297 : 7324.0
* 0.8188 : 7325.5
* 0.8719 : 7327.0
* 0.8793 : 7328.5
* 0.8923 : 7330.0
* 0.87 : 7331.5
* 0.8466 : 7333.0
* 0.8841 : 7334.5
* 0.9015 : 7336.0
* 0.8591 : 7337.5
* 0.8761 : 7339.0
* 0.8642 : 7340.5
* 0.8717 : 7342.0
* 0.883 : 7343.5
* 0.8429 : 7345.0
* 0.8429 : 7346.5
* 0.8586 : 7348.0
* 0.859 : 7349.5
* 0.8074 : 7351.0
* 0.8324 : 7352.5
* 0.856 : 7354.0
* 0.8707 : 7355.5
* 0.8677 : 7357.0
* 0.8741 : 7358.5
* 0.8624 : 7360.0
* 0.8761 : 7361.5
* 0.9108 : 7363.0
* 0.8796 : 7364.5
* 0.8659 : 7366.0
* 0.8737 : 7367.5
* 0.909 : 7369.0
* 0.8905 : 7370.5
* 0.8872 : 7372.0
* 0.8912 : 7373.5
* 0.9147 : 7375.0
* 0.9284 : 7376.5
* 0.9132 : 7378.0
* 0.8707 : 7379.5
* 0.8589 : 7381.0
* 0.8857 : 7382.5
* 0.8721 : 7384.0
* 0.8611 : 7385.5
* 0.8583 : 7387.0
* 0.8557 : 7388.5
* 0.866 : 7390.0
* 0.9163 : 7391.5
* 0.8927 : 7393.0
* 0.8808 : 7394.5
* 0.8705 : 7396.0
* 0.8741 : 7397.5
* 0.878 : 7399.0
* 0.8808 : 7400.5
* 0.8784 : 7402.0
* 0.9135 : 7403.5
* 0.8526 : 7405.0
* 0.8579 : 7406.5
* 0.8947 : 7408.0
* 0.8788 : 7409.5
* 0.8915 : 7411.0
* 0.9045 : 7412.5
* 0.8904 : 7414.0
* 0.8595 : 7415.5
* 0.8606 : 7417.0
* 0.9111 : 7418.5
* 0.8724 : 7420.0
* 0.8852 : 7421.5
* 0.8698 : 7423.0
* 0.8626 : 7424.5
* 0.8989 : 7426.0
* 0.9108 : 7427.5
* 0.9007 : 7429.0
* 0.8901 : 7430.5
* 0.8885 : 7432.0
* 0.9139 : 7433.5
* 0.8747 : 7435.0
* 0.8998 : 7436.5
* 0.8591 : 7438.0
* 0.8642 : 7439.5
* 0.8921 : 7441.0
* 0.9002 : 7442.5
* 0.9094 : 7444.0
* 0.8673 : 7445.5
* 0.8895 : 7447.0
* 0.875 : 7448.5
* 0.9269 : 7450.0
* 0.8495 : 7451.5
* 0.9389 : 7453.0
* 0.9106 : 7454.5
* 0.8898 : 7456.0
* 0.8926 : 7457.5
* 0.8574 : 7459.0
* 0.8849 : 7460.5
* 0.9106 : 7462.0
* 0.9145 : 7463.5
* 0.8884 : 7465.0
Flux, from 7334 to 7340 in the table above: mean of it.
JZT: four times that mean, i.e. 3.52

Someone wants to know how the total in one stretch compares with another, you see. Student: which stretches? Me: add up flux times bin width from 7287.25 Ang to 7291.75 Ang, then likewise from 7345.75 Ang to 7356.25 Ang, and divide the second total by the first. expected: 2.4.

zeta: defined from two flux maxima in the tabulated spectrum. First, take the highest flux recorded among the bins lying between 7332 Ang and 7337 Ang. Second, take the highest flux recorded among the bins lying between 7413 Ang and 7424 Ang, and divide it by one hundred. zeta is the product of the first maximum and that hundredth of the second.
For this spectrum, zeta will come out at 0.0082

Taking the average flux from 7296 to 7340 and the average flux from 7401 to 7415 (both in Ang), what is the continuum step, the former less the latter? -0.035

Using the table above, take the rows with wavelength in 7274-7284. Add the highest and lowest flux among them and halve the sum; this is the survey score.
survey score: 0.845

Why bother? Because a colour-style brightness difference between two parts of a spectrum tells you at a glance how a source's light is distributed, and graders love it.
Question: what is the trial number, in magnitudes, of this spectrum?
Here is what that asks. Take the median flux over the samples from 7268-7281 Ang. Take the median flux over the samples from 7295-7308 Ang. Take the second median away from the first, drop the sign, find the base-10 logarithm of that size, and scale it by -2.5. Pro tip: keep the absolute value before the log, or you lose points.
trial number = 5.3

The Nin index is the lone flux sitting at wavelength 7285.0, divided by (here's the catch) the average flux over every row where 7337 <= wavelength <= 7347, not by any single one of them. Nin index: 0.96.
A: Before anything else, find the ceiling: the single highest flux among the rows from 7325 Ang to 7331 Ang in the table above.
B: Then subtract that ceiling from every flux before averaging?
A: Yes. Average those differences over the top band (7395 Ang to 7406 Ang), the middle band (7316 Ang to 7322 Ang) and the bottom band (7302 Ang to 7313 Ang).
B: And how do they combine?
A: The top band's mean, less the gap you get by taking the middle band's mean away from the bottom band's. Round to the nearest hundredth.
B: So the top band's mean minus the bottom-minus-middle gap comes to 0.00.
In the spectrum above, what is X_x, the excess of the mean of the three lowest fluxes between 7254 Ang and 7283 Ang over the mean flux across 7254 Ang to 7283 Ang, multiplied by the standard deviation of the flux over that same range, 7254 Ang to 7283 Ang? -0.0003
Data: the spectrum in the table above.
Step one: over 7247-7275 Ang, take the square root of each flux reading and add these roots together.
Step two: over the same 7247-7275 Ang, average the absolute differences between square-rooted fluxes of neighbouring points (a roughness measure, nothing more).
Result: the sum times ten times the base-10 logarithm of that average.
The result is -354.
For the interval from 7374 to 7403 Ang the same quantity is -378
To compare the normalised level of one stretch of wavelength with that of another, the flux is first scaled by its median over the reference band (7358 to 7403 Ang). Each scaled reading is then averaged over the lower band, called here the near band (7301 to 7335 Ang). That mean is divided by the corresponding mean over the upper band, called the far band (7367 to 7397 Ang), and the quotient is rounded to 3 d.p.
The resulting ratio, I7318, 0.959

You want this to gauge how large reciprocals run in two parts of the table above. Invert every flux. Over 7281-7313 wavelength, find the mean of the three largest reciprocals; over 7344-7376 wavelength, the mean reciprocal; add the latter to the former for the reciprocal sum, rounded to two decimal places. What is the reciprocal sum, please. 2.39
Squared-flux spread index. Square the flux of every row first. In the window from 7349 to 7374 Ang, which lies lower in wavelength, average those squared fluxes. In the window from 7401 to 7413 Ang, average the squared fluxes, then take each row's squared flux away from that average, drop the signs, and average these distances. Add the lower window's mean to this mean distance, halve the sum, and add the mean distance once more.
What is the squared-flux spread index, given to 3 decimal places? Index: 0.425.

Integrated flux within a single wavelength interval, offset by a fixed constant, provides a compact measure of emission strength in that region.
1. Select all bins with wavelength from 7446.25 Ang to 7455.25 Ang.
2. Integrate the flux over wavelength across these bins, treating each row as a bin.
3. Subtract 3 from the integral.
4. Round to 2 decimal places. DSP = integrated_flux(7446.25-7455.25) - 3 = 5.09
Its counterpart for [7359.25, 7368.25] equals 4.90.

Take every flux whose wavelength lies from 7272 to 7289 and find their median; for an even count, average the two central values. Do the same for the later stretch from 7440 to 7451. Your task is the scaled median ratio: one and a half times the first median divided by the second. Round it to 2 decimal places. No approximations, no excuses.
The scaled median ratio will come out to 1.40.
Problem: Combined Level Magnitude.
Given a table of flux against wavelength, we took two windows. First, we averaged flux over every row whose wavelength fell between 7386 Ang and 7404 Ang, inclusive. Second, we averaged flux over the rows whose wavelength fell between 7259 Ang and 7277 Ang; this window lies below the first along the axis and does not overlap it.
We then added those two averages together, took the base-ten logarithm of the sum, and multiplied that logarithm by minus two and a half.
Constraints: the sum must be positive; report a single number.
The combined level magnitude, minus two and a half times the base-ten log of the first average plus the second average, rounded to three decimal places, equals -0.585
